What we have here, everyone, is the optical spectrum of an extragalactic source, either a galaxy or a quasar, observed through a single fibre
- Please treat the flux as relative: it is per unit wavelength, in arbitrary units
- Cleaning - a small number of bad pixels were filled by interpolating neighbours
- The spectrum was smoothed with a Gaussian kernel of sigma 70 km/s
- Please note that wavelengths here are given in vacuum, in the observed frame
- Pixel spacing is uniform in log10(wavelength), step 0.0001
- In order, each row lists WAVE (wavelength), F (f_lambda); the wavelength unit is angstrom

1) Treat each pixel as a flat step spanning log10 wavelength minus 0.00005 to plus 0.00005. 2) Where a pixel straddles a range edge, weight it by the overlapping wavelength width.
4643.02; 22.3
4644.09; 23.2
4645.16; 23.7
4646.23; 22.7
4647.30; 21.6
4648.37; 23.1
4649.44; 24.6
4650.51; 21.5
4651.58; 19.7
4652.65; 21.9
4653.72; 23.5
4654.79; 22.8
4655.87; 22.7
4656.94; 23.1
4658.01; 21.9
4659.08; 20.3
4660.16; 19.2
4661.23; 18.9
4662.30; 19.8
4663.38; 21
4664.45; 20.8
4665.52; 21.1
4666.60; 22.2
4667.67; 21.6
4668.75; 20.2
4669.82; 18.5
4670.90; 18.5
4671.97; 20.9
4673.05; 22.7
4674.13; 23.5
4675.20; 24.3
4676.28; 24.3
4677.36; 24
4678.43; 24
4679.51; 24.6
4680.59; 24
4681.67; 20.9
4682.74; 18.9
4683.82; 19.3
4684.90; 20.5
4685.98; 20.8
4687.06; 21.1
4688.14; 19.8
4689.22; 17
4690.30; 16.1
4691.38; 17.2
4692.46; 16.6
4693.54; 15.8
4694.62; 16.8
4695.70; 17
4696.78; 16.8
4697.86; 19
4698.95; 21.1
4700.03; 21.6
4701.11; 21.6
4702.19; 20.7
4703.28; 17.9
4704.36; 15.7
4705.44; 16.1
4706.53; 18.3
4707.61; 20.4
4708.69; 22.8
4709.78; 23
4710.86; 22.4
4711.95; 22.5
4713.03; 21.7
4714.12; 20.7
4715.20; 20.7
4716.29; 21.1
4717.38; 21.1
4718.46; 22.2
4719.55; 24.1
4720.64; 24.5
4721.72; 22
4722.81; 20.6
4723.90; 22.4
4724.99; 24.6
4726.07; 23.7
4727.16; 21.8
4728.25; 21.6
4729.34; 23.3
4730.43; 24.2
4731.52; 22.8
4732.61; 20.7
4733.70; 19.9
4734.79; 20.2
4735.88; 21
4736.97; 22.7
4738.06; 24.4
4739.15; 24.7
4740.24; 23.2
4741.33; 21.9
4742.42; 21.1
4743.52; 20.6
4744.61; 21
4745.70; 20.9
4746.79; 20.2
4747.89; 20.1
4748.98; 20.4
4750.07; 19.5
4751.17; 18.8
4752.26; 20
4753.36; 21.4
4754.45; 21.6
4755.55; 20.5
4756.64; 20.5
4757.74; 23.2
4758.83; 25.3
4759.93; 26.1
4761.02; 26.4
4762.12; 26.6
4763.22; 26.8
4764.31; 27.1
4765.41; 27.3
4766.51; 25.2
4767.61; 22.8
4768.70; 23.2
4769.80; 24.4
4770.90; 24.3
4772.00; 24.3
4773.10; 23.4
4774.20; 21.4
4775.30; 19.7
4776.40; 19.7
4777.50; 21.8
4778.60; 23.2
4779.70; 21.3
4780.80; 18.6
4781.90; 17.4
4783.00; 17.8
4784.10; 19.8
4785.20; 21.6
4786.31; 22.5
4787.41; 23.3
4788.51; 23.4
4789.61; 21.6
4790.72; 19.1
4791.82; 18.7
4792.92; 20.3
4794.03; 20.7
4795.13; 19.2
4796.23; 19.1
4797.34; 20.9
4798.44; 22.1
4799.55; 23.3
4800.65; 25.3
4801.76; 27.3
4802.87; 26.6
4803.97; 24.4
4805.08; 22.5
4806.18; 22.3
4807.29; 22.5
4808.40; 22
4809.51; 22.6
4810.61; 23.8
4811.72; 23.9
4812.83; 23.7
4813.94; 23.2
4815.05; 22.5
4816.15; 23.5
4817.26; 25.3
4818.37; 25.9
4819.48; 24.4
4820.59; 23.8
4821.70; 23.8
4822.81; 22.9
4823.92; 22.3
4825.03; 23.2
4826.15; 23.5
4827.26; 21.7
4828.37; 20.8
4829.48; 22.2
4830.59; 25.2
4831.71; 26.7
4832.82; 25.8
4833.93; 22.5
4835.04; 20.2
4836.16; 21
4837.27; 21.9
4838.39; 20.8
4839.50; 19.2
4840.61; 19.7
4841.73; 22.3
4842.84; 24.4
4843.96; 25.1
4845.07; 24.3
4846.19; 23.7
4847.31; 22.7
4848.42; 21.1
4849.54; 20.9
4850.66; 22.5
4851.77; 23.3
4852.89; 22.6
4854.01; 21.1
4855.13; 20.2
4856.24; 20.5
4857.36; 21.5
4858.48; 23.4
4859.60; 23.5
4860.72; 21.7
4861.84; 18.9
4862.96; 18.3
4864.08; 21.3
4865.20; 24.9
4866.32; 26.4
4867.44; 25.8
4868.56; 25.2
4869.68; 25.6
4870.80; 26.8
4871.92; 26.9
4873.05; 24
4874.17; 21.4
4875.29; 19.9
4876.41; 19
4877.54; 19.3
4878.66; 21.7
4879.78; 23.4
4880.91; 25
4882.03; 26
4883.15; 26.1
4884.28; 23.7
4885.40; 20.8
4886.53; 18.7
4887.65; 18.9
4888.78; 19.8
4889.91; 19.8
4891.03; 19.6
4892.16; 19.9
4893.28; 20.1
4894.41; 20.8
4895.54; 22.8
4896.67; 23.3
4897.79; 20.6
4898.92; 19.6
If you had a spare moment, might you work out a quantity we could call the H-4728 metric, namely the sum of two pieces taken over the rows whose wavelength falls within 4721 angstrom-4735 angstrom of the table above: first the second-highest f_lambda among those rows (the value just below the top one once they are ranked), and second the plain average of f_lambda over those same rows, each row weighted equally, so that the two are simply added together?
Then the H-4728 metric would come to 46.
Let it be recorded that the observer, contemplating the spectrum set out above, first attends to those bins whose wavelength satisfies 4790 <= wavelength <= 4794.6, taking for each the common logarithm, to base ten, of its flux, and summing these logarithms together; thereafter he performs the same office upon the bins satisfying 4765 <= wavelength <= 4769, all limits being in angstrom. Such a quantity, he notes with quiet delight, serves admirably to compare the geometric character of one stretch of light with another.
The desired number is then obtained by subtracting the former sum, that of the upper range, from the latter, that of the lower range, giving 0.38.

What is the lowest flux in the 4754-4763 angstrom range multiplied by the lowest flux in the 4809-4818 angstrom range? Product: 461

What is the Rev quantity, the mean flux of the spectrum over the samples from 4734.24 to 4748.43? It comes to 21.7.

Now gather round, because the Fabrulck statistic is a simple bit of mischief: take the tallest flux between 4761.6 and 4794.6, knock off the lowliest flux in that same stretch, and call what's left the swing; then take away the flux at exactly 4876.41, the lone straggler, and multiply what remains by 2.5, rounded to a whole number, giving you -23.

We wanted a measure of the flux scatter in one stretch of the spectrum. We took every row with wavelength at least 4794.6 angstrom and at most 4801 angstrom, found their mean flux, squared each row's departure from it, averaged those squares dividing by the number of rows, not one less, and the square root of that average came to 2.2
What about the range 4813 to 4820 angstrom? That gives 1.2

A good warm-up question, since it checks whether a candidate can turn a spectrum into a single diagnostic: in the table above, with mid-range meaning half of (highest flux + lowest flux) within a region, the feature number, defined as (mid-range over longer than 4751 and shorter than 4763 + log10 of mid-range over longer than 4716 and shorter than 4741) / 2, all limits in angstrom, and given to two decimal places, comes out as 12.02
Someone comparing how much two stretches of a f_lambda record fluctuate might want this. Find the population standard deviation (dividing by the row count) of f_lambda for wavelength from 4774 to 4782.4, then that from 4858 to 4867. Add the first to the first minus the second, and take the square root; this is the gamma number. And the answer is 0.95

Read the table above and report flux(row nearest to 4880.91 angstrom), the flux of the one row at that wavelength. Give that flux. 25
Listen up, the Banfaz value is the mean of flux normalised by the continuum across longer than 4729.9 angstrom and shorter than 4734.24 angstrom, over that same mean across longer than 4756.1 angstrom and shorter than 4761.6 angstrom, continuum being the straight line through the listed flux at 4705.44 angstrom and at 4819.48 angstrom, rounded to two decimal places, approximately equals 1.00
